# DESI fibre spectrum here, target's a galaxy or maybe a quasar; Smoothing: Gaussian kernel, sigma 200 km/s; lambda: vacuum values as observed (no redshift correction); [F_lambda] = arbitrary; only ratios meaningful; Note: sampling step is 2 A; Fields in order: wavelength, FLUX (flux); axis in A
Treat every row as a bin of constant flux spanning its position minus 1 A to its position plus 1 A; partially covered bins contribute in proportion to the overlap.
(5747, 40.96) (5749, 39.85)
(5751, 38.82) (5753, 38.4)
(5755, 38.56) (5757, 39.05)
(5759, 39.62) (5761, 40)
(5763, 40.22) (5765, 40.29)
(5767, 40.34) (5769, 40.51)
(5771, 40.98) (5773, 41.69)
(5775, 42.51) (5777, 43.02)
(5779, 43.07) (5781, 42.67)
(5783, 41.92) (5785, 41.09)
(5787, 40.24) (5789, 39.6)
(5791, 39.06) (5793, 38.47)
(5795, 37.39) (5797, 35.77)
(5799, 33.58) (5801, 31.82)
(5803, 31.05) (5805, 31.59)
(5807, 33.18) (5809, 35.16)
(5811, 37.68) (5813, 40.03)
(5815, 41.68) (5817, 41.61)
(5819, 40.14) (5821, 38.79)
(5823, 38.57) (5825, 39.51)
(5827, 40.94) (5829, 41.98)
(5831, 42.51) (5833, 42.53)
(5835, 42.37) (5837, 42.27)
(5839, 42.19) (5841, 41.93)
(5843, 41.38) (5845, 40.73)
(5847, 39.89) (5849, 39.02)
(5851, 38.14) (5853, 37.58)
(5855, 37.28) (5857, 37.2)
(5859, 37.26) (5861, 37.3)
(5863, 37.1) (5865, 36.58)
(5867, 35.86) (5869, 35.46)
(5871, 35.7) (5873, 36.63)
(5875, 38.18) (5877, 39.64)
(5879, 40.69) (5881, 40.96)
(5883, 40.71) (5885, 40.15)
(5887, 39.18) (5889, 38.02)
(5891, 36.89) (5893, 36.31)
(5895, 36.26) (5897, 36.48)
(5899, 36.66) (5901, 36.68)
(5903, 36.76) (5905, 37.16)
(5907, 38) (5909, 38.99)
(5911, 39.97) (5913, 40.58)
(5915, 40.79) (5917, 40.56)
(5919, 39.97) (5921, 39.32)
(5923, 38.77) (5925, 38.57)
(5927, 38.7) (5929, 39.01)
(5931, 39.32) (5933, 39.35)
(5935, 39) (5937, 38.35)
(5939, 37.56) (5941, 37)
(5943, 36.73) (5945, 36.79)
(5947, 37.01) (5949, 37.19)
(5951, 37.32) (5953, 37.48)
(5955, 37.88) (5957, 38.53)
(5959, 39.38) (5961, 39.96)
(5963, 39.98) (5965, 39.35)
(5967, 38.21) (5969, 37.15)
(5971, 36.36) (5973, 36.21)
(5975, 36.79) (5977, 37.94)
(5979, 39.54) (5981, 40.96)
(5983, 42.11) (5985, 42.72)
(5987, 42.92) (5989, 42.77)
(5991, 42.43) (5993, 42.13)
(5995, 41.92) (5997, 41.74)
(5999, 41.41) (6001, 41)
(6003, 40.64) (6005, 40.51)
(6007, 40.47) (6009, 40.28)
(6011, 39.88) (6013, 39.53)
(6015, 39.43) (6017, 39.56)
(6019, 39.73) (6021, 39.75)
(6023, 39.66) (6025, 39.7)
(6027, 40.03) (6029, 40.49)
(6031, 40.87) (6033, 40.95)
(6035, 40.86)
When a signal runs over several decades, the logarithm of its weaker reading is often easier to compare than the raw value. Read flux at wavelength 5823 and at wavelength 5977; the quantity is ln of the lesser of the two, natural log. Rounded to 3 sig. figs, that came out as 3.64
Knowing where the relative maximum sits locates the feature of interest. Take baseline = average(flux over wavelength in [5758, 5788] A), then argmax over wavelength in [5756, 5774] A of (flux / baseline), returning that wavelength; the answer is 5773 A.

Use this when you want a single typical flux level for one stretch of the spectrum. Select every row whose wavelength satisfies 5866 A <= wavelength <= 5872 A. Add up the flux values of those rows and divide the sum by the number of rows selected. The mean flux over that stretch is 35.7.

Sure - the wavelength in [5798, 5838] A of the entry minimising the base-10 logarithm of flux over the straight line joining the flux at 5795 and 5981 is 5803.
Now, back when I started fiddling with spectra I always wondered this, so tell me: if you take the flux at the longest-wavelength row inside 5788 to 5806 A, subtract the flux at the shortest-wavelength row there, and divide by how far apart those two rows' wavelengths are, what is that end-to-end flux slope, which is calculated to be -0.50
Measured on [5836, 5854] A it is -0.29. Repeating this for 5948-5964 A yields 0.20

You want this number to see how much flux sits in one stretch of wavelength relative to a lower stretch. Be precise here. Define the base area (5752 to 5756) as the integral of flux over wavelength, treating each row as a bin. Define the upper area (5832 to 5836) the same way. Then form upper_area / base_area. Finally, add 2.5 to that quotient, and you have 3.60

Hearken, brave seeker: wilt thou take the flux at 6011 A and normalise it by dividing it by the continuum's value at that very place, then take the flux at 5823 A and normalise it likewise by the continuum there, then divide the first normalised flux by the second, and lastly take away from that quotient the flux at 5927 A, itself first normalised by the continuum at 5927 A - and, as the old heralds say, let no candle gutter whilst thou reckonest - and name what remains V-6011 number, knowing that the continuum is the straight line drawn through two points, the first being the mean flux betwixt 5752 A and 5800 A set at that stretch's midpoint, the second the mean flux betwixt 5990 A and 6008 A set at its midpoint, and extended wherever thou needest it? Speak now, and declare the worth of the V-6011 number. 0.06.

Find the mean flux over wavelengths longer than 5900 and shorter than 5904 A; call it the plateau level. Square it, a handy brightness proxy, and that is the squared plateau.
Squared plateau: 1348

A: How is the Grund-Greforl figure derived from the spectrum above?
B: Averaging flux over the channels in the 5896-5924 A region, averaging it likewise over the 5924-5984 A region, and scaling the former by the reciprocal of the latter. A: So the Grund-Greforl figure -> 1.01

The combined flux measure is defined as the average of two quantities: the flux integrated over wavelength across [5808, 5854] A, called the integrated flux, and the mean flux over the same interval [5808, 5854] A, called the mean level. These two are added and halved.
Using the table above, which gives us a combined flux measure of 947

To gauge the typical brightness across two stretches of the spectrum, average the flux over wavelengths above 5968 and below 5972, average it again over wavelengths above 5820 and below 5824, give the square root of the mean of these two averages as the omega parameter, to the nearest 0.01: 6.14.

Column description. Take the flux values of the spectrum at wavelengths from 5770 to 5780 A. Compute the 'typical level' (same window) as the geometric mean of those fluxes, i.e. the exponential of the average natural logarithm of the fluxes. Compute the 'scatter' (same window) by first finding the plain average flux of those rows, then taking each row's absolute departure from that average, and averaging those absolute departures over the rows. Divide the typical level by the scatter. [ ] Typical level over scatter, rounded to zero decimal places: 57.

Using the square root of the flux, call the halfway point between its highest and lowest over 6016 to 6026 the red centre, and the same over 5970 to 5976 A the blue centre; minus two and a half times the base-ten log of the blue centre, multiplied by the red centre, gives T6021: -12.3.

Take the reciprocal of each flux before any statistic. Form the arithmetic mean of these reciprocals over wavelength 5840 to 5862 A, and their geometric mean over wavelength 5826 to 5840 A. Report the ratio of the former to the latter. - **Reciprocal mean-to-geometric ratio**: 1.09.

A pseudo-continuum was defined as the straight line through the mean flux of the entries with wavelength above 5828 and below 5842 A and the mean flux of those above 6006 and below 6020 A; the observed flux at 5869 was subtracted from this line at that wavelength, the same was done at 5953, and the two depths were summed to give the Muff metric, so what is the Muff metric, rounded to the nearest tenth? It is 9.5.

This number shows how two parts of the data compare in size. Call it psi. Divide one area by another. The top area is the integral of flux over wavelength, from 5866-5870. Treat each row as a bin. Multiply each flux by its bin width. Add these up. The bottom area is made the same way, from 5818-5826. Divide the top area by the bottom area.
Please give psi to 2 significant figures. 0.45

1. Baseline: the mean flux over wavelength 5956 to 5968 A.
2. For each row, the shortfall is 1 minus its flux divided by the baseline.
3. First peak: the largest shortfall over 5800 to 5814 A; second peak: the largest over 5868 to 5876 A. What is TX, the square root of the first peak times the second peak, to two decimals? 0.14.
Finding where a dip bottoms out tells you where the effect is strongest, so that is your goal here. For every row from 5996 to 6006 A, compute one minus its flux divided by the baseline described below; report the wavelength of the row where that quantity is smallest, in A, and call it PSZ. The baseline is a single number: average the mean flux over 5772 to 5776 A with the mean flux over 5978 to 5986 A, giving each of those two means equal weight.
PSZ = 5997 A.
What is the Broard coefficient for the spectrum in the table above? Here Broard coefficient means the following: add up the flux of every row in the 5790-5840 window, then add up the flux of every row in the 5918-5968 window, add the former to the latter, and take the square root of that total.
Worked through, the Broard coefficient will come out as 43.8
